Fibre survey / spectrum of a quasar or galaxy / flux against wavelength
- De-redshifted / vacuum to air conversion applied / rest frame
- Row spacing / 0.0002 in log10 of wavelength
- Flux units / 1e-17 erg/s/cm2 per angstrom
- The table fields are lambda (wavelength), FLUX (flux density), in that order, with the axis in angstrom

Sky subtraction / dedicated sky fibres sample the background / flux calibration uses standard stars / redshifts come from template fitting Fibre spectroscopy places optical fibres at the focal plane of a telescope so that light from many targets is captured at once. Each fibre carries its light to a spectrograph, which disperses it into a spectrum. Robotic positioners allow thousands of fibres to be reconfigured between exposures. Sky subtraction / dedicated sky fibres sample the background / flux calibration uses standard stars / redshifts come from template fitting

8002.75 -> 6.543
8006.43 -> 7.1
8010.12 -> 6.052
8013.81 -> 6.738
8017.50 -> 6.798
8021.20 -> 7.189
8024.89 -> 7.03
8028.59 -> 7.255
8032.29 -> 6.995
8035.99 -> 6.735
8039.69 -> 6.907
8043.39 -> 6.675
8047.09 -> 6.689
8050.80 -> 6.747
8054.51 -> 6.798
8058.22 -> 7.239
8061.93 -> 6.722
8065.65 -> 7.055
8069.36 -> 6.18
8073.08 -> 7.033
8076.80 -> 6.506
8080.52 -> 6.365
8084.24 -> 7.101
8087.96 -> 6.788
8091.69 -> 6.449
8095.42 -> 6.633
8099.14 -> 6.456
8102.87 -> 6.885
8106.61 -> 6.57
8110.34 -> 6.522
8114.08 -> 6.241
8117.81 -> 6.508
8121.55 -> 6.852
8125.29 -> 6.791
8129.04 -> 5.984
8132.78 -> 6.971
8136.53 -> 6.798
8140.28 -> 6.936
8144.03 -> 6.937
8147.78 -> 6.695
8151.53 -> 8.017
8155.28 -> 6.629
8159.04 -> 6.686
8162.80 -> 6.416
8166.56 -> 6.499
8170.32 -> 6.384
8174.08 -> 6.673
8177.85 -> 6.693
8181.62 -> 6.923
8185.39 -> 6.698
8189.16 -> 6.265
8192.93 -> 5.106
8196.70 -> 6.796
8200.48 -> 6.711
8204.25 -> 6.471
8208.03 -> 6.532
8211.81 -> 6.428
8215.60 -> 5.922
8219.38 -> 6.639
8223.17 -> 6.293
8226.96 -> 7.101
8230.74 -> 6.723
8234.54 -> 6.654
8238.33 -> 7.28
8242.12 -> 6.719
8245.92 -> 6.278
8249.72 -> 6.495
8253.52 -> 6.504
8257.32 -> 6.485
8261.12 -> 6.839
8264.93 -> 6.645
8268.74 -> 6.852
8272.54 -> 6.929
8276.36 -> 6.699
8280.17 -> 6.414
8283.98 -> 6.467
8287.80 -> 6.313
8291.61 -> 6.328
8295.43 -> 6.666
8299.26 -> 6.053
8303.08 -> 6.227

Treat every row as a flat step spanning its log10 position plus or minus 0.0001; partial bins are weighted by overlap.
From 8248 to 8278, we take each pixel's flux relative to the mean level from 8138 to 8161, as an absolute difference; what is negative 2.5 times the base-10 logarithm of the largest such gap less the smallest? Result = 0.88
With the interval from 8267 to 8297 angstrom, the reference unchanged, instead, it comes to 0.53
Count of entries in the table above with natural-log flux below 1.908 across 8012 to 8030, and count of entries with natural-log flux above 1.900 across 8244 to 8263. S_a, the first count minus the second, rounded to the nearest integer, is 0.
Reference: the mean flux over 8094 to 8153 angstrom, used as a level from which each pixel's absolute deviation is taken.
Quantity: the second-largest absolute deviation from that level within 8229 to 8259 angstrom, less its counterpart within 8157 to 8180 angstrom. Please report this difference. 0.1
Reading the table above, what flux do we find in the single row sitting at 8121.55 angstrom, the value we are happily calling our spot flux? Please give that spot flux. 6.852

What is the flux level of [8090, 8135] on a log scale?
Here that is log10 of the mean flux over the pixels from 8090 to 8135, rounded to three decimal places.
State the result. 0.818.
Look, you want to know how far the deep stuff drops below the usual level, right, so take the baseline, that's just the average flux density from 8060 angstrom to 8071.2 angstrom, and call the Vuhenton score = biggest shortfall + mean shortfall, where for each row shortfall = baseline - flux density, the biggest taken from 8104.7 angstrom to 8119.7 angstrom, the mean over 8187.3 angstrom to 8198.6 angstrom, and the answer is 1.0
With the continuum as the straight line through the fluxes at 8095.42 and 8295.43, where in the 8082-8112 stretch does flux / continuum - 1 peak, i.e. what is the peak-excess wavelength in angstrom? 8084.24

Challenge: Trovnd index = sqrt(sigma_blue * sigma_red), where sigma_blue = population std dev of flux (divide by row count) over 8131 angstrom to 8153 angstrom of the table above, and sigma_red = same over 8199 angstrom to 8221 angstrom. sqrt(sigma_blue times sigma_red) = 0.33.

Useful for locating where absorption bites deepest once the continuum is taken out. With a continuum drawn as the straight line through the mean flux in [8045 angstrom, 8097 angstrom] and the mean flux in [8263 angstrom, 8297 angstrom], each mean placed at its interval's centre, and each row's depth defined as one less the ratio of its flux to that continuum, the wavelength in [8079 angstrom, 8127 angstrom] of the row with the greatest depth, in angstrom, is 8114.08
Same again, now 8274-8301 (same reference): 8299.26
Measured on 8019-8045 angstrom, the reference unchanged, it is 8043.39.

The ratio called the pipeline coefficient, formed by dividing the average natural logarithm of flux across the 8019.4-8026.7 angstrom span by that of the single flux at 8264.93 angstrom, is 1.04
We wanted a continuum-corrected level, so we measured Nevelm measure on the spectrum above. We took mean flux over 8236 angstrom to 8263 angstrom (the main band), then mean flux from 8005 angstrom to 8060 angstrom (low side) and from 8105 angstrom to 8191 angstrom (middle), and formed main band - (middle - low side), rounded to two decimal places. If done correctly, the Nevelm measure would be 6.84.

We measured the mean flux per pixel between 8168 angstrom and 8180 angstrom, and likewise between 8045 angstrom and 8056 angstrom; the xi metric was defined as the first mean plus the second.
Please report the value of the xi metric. 13.33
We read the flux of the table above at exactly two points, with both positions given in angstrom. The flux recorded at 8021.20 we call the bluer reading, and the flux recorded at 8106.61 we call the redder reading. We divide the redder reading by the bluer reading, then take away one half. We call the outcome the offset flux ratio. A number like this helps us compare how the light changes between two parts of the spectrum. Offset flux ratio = 0.41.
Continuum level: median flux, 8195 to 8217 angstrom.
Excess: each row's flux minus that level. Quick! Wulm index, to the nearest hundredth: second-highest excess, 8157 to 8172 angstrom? 0.00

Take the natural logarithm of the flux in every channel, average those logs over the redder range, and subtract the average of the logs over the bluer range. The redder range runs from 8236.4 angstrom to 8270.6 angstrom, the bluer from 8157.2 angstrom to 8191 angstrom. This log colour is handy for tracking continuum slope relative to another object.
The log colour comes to 0.014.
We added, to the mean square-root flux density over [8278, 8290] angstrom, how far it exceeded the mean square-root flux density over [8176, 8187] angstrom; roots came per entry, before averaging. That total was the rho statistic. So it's 2.46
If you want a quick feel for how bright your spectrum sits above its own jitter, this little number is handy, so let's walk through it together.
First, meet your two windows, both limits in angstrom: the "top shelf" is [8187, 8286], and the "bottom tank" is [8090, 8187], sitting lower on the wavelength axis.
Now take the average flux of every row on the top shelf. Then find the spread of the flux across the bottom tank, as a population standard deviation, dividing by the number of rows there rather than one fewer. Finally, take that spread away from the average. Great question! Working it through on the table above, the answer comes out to 6.20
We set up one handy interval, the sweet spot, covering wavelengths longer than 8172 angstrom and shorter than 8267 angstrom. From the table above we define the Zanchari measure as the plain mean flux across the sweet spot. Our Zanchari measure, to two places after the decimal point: 6.55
